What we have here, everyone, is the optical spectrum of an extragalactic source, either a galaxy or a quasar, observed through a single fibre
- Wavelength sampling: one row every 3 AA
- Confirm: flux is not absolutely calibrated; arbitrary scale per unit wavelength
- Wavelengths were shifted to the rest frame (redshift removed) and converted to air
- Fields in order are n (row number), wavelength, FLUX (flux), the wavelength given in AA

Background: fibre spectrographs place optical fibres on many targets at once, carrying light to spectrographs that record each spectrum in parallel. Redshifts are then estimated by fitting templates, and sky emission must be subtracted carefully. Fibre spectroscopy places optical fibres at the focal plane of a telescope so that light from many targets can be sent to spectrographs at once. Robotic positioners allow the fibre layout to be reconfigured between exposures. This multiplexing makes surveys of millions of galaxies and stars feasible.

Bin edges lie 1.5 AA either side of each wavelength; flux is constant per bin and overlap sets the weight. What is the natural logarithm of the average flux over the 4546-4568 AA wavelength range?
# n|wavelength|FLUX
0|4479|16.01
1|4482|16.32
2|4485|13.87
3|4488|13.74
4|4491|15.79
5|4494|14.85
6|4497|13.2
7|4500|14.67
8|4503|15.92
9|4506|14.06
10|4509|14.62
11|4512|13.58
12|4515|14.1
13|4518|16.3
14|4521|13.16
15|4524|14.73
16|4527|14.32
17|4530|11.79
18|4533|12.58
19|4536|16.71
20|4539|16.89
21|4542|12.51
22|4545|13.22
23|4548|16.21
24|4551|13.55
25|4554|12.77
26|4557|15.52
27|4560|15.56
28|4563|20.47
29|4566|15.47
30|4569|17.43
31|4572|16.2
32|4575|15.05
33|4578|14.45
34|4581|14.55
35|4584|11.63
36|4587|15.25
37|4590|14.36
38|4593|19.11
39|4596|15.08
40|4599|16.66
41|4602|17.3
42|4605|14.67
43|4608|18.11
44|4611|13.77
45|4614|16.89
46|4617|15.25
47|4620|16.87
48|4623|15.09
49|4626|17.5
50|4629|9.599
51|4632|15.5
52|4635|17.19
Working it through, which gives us 2.75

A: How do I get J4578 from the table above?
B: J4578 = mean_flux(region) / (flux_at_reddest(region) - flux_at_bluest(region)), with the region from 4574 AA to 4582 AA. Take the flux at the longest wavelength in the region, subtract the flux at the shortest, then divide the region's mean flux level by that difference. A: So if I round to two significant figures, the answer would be -29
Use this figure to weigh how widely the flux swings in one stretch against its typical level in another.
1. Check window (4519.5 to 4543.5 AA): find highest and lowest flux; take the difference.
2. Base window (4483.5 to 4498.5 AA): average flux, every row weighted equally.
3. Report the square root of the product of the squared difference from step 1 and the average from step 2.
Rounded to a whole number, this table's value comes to 19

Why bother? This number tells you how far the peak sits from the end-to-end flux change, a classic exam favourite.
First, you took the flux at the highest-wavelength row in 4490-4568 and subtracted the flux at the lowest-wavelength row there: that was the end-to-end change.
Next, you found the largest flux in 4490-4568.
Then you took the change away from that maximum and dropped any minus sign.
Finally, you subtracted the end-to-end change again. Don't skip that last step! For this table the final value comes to 21.1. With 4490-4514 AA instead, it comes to 20.3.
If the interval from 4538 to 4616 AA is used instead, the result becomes 20.5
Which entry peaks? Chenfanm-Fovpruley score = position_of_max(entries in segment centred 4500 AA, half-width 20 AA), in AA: 4482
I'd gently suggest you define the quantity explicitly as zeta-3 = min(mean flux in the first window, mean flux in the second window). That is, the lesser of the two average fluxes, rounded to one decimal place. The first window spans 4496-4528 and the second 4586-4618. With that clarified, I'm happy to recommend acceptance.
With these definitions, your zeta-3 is 14.4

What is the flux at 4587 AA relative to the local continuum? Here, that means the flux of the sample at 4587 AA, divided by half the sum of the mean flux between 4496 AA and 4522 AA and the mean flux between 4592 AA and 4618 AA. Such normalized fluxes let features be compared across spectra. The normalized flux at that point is 0.99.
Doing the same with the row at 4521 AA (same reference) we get 0.86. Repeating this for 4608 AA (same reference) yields 1.18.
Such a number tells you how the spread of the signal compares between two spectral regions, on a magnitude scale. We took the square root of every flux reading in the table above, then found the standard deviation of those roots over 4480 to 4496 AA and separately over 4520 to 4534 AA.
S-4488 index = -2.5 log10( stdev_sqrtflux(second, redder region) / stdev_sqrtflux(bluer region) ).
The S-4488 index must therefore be -0.1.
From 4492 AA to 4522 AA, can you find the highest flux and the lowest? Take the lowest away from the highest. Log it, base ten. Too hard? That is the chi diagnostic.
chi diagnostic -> 0.50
